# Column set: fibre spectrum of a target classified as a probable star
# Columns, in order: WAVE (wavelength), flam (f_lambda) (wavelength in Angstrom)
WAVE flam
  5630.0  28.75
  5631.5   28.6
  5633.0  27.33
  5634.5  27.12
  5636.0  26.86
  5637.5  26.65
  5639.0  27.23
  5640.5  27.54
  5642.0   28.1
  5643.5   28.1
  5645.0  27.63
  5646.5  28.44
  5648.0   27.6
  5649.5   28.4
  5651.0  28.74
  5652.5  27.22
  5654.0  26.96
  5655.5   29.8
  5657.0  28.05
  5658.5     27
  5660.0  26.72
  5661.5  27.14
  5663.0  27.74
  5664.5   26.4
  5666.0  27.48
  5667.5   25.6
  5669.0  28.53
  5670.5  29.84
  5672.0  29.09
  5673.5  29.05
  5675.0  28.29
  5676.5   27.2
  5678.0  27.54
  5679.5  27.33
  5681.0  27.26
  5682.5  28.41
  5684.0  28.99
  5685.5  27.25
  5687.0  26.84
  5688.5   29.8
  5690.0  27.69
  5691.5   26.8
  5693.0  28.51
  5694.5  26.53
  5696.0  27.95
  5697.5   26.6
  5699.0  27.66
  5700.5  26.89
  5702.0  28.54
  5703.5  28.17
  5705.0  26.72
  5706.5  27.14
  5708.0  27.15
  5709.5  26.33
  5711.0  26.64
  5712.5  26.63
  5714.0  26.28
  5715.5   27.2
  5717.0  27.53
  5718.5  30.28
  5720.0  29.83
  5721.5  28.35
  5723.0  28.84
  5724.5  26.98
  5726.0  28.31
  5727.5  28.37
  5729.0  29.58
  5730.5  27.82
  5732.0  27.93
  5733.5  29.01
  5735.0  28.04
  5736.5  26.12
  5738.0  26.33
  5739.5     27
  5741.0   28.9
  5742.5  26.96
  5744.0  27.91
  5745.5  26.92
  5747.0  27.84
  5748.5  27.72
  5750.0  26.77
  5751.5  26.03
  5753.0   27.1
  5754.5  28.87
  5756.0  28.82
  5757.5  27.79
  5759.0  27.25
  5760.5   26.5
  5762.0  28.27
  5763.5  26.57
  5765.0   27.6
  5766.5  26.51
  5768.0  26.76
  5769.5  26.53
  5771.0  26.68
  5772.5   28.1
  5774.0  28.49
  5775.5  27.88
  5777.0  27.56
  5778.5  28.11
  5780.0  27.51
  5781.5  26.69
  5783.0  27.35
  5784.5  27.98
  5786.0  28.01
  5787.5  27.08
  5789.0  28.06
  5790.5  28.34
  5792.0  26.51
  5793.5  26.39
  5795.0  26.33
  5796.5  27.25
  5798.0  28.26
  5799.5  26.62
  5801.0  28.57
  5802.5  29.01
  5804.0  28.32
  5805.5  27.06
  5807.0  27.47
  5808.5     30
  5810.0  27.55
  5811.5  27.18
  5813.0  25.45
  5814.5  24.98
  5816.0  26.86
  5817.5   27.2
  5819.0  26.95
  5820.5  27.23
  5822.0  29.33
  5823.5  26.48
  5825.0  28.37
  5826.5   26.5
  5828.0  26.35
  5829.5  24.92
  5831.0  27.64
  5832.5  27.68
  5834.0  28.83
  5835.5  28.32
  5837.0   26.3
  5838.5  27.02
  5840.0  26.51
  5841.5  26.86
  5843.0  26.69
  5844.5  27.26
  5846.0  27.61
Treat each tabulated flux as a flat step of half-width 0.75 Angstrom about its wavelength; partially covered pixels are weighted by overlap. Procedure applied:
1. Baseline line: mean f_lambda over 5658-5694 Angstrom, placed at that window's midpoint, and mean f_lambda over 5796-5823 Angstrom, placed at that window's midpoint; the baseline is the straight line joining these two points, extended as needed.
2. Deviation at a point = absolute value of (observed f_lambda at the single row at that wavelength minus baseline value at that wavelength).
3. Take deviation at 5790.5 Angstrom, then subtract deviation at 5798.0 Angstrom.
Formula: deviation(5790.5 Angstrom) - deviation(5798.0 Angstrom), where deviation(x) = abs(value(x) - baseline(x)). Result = 0.1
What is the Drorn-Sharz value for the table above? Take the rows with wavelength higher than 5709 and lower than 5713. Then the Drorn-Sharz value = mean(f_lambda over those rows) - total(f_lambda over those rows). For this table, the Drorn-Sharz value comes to -53.1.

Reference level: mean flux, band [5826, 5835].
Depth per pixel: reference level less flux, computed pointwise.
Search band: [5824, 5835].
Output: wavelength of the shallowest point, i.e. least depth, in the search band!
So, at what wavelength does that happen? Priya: 5834.0 Angstrom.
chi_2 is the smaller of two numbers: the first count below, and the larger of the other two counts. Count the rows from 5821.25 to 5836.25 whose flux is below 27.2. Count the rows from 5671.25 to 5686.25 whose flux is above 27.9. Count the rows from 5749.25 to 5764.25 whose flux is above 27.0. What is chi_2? 4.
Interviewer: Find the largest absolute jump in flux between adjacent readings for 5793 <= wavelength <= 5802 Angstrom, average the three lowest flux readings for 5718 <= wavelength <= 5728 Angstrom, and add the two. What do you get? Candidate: 29.8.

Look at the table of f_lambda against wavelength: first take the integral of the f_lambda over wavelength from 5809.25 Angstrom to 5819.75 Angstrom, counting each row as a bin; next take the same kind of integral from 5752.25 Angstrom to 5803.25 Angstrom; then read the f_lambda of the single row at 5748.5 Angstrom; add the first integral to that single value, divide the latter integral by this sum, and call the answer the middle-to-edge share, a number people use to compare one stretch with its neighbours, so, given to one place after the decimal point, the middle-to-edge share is 4.6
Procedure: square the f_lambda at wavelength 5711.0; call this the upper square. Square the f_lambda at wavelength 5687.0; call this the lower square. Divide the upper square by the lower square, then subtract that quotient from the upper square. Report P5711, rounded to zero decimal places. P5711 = 709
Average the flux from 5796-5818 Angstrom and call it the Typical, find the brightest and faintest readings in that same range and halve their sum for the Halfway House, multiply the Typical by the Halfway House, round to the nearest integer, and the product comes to 755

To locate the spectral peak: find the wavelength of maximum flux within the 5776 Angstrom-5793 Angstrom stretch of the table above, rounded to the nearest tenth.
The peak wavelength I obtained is 5790.5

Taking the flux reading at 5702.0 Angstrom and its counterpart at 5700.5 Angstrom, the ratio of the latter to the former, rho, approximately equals 0.94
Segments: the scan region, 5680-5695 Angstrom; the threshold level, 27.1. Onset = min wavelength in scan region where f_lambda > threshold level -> 5681.0 Angstrom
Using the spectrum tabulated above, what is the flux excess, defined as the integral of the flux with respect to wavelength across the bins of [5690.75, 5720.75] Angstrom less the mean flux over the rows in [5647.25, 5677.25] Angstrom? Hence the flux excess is 796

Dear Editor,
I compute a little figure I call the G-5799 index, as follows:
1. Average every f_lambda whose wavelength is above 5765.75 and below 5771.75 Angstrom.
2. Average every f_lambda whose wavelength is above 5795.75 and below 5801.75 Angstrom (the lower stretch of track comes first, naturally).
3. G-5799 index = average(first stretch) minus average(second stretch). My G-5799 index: -1.1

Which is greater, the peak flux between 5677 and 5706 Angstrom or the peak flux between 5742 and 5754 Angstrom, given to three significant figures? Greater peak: 29.8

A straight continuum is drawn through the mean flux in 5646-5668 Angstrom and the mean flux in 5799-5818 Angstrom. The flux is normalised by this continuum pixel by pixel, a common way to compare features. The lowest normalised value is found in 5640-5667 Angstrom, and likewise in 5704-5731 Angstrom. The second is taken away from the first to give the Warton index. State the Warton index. 0.003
